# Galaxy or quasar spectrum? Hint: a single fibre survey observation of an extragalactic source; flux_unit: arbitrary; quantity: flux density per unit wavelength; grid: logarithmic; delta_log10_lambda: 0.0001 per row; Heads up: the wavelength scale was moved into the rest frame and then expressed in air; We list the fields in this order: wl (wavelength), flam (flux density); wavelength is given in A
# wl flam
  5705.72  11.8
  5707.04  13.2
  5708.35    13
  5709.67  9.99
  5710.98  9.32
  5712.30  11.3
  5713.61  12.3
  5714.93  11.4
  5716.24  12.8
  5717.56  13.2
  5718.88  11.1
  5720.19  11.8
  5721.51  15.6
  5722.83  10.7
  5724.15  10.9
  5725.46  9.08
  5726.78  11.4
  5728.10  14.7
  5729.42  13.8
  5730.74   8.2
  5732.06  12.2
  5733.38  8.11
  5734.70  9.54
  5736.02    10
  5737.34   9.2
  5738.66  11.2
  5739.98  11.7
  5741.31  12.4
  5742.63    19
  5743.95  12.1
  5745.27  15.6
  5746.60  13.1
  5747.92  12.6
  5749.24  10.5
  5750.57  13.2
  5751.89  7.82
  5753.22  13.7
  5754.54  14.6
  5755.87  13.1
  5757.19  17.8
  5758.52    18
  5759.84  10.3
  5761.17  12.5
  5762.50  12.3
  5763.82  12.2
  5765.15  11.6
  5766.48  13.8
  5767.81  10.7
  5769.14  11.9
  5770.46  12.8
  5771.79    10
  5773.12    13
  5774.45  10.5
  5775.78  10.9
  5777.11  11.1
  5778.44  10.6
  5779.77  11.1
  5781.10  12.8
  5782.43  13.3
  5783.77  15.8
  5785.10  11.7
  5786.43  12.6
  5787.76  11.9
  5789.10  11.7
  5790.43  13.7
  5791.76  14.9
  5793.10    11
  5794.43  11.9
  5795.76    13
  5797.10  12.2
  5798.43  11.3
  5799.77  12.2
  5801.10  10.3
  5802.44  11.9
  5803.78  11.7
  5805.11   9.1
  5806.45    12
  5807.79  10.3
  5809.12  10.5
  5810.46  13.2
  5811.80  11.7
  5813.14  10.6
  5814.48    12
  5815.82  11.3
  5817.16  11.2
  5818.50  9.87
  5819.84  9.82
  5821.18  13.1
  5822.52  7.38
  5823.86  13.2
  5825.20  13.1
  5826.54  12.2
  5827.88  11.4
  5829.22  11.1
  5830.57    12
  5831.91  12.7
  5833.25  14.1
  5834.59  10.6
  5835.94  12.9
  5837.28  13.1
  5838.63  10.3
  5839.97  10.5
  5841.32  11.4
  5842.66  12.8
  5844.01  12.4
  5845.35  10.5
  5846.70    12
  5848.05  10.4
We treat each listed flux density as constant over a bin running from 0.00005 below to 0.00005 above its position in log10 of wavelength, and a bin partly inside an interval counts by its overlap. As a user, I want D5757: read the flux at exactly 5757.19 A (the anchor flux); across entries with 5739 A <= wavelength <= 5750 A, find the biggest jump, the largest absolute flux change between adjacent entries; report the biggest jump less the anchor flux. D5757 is -11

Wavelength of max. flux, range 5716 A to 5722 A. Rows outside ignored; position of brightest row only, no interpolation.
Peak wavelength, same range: 5721.51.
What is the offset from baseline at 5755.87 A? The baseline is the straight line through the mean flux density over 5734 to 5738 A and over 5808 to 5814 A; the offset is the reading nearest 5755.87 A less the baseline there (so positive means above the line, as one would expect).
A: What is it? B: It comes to 3.0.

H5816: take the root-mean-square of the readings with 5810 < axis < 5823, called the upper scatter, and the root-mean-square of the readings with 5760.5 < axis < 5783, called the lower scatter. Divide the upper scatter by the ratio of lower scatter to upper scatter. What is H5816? 10.4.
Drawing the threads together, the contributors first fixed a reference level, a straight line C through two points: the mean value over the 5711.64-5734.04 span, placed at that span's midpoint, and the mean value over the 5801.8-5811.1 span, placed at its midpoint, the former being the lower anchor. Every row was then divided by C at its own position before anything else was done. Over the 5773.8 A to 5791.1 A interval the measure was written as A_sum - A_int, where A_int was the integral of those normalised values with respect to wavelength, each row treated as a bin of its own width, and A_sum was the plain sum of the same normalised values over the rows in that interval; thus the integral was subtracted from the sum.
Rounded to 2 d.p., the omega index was -4.60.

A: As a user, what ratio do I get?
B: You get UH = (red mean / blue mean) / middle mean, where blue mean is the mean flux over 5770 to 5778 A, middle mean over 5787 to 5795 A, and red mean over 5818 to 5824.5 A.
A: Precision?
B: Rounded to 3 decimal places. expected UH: 0.075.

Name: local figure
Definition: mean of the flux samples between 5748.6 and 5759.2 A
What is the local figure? 13.6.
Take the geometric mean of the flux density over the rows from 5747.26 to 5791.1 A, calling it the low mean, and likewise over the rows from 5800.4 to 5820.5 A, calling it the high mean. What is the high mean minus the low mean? -1.3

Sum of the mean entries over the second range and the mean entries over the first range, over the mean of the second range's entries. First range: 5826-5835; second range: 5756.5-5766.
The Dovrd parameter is 1.89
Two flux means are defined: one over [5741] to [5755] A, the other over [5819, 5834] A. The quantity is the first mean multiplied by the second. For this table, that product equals 155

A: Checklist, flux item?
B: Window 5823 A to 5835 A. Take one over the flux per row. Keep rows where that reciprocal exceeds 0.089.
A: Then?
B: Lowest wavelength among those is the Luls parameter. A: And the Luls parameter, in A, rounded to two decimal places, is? 5829.22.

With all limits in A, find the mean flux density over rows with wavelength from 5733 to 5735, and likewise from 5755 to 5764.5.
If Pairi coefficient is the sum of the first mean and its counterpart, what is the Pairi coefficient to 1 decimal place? 22.6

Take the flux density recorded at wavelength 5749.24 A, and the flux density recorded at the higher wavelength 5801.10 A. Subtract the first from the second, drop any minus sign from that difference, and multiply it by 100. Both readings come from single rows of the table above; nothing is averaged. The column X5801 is 20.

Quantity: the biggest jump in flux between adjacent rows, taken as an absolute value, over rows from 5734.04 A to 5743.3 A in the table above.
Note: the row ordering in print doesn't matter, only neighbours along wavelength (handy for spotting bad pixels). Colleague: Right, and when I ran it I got 6.6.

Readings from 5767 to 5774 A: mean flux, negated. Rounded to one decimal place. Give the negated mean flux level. -11.7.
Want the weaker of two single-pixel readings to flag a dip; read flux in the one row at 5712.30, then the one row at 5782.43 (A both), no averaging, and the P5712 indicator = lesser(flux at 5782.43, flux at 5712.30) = 11.3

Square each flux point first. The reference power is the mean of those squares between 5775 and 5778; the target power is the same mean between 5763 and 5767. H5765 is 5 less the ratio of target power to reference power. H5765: 3.69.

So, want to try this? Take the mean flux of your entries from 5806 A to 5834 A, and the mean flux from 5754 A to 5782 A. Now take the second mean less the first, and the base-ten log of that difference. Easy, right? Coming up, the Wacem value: 0.0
